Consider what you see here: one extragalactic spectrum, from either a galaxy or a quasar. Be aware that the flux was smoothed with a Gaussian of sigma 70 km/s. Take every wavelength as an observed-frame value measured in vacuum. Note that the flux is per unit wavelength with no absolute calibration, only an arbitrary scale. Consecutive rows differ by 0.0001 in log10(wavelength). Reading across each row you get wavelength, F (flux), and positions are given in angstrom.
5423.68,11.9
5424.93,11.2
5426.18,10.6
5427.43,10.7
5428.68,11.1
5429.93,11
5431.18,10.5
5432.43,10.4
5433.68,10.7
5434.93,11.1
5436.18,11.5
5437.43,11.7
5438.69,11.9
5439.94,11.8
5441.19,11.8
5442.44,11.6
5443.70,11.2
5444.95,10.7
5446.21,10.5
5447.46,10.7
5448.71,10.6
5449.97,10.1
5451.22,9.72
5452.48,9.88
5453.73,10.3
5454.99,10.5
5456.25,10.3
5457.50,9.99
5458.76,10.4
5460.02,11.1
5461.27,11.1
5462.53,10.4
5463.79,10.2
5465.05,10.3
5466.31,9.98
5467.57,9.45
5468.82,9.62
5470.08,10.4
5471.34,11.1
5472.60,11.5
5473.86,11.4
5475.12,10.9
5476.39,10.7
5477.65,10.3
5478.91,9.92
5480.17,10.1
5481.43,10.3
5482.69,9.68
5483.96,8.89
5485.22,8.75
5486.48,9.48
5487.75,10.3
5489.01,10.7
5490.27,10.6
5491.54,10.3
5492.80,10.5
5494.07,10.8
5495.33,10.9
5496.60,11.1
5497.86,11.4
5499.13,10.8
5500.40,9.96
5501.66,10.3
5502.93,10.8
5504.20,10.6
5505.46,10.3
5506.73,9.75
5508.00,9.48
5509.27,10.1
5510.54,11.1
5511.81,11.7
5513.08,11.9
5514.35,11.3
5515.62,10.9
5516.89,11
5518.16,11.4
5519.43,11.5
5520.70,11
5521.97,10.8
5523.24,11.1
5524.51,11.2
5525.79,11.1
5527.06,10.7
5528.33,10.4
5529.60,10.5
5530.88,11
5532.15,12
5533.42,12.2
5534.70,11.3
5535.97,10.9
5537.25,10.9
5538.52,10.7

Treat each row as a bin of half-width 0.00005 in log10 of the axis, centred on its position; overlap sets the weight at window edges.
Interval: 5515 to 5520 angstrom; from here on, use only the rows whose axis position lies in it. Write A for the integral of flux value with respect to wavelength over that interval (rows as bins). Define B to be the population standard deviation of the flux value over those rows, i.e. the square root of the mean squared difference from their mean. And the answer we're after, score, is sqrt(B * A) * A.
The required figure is 212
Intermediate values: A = 56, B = 0.25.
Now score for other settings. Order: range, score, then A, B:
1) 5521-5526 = 159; 55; 0.15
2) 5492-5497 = 185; 54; 0.22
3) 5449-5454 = 166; 50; 0.22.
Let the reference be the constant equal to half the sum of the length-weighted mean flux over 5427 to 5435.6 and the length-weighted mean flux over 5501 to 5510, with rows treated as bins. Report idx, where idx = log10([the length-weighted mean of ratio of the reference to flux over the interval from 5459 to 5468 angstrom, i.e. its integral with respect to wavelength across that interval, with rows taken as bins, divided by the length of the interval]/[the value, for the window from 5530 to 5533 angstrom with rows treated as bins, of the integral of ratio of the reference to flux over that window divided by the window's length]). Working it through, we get 0.043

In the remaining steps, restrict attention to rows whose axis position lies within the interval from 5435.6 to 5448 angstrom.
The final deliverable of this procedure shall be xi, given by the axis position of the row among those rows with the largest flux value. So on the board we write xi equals 5438.69 angstrom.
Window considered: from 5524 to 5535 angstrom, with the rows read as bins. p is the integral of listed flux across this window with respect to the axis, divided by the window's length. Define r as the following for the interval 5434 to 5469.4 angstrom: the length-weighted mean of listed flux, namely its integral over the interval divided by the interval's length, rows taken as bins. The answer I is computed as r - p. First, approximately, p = 11.1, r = 10.7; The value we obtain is -0.49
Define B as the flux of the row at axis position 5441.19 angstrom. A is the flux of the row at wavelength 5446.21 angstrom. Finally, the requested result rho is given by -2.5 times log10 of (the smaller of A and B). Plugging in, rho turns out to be -2.55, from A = 10.5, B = 11.8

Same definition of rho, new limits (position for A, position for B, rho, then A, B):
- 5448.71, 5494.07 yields -2.56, 10.6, 10.8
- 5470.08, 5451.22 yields -2.47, 10.4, 9.72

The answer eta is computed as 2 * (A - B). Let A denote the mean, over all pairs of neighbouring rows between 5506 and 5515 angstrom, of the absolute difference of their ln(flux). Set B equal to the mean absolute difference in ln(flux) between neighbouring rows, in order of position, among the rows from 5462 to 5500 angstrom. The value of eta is 0.030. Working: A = 0.051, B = 0.036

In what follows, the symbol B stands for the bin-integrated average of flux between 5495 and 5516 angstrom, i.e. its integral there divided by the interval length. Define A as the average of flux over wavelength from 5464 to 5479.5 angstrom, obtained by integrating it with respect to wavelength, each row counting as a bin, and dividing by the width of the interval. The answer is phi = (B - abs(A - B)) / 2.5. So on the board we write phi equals 4.18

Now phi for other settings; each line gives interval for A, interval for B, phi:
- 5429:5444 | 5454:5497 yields 3.77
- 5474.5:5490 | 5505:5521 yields 4.01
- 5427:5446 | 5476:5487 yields 3.36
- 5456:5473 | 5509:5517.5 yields 4.16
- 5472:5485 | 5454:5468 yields 4.12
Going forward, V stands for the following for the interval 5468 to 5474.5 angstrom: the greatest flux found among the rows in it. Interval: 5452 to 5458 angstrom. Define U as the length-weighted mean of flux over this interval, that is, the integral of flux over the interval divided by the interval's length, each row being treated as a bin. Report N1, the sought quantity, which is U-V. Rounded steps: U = 10.2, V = 11.5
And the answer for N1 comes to -1.3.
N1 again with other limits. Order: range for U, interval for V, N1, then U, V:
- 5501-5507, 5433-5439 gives -1.5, 10.4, 11.9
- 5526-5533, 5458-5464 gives -0.1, 11.0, 11.1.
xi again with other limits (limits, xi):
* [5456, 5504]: 5472.60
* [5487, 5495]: 5494.07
